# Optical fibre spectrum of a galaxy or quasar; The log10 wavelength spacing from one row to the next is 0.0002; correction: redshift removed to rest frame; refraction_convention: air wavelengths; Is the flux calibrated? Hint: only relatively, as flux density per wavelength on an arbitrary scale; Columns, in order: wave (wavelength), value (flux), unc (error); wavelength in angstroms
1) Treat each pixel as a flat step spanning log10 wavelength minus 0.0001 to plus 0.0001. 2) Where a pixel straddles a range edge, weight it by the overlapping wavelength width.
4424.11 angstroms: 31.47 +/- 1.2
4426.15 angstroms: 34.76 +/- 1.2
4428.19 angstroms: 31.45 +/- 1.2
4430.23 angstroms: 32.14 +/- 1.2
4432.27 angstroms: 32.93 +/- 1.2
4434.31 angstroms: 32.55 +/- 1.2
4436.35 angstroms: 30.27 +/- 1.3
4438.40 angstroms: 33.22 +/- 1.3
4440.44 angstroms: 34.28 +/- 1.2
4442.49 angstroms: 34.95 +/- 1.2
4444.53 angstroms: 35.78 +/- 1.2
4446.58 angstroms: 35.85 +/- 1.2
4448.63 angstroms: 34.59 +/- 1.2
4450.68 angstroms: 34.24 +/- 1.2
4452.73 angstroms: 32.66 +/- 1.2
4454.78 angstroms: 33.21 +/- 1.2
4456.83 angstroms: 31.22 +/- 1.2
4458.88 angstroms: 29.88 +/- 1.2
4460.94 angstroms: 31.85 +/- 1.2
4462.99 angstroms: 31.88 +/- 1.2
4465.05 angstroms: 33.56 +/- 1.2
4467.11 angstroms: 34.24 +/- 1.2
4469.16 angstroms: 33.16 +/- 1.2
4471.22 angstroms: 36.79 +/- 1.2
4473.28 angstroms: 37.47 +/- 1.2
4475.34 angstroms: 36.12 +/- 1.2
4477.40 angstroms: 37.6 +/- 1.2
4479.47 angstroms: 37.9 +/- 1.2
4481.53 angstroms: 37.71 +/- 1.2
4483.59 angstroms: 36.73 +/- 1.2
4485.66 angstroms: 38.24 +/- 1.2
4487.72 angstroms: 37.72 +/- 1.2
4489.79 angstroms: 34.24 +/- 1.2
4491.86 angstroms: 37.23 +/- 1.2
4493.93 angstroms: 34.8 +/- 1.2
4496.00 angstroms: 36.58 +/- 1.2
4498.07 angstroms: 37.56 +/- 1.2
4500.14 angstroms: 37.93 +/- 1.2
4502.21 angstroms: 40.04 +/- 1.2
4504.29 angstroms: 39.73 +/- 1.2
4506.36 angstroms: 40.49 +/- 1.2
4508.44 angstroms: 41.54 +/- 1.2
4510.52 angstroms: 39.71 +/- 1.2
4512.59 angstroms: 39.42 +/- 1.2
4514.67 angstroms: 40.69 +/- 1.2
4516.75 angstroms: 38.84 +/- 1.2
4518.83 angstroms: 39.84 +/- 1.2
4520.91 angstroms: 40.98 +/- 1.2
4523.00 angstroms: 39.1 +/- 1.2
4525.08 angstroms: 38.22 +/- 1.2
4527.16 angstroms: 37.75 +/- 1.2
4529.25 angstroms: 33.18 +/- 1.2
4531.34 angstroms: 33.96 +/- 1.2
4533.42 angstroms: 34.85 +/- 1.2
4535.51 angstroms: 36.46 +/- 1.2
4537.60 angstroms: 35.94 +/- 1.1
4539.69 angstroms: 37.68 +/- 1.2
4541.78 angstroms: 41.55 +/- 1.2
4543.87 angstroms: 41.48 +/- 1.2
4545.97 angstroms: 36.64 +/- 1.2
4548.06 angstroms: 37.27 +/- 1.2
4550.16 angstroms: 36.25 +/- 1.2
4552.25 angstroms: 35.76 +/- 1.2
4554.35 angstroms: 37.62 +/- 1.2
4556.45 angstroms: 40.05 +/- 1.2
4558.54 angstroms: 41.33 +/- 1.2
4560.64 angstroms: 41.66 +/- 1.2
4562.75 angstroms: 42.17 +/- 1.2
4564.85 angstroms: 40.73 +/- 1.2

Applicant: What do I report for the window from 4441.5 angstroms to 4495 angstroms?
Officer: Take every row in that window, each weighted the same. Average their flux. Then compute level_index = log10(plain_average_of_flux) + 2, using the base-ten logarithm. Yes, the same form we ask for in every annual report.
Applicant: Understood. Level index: 3.54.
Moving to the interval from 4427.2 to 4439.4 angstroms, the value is 3.51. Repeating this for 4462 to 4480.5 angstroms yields 3.55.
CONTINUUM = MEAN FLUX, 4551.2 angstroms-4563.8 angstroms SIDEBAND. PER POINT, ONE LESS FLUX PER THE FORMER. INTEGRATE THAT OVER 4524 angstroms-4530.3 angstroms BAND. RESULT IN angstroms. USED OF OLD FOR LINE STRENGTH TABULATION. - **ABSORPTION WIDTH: 0.53 angstroms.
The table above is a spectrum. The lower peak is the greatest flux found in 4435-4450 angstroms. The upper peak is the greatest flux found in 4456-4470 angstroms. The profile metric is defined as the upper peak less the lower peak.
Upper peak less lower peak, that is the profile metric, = -1.6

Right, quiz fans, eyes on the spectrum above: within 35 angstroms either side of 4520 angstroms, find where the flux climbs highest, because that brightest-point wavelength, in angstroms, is 4541.78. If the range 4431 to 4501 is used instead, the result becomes 4485.66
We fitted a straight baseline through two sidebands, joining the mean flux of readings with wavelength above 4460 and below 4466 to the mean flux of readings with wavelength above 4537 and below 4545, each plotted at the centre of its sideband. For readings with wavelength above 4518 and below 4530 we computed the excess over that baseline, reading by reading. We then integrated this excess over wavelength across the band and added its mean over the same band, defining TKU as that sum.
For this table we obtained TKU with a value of 6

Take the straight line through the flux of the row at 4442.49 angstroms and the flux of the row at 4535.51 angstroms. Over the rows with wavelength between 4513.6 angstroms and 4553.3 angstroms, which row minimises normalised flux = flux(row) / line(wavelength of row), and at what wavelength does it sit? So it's 4529.25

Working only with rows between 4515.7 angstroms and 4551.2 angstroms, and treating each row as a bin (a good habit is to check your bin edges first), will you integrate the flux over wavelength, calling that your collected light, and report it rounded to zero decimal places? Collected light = 1336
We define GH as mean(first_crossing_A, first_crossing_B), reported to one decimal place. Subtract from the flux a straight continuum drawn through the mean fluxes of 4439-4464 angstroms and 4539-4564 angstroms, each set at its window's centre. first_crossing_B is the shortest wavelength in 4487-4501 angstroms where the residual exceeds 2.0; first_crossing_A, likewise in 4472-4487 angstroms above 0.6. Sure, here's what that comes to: 4480.5 angstroms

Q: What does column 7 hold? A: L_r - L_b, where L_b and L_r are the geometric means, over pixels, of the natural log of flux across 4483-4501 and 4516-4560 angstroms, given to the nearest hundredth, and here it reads 0.03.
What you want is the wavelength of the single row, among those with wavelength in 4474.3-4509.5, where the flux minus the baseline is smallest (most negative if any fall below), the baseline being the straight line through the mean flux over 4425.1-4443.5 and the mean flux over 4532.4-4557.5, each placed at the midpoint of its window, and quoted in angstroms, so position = 4489.79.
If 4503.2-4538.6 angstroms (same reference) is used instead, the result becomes 4529.25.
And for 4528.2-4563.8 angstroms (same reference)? 4529.25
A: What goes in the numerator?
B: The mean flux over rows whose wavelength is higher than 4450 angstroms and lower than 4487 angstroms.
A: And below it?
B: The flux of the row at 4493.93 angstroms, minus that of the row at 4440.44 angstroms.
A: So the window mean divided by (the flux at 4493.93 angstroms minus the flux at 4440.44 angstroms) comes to 67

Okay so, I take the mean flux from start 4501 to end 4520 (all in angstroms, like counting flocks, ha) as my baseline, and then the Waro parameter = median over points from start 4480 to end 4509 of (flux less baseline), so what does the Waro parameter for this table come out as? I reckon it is -2.3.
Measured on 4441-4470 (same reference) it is -6.6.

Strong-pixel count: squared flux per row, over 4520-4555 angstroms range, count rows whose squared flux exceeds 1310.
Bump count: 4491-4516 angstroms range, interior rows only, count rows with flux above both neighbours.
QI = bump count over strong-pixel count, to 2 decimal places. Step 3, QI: 0.17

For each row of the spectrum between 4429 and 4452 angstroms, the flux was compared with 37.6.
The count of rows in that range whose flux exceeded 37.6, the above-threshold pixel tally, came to 0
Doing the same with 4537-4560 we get 6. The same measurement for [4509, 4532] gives 9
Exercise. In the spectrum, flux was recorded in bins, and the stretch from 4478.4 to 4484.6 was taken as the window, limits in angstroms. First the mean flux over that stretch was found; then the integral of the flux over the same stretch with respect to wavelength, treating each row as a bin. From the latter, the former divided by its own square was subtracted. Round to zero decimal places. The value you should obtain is 232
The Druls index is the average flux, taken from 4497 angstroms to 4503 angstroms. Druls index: 38.5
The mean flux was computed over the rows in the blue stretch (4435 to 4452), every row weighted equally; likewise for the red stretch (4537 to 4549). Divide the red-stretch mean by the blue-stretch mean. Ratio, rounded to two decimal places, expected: 1.13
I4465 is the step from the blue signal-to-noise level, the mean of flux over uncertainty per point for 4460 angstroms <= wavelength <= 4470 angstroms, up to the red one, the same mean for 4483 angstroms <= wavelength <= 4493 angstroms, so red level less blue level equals 3.2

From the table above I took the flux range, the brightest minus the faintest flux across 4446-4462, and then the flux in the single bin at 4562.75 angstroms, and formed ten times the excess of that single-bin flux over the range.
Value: 362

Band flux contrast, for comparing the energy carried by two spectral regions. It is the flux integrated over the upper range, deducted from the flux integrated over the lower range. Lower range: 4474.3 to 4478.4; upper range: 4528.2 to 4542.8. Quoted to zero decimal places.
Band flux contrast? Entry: -378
